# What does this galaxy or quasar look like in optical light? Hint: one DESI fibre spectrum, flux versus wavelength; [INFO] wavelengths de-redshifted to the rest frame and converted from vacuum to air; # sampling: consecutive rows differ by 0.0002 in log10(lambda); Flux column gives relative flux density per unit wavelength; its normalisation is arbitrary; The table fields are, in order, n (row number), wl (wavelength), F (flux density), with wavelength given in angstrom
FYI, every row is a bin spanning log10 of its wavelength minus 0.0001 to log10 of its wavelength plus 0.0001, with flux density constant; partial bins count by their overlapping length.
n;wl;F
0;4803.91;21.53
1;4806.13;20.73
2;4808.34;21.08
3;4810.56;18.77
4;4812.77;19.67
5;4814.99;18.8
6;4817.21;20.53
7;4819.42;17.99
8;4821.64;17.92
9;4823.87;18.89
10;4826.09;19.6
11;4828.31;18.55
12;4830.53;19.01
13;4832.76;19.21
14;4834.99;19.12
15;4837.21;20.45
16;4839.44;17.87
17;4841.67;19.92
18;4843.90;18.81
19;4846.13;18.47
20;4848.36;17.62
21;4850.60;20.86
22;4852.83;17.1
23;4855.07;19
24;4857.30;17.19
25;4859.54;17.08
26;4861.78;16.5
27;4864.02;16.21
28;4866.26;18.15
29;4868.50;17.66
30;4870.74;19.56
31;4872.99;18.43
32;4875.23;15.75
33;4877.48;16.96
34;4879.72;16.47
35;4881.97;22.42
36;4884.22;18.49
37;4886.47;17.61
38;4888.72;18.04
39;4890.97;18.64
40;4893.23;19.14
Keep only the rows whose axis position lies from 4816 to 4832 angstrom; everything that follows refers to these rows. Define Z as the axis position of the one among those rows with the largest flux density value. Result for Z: 4817.21 angstrom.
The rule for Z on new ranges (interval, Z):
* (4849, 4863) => 4850.60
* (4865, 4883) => 4881.97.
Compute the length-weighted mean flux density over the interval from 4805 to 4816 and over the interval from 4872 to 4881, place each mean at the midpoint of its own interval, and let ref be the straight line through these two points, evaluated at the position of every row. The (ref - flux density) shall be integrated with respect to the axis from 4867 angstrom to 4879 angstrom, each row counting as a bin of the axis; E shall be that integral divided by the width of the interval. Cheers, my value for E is -0.5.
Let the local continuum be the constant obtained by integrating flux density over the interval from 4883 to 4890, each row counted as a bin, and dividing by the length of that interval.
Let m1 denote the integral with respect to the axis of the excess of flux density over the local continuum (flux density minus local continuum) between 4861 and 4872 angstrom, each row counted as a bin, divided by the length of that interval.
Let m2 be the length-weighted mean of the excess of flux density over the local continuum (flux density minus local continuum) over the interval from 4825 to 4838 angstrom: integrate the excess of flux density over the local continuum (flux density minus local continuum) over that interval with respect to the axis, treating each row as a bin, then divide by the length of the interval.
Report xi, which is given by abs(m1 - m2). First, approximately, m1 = -0.5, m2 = 1.2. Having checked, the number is 1.6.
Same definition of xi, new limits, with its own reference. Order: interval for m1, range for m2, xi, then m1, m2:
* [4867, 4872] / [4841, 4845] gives 0.7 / 0.4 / 1.2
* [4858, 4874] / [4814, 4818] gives 2.0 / -0.5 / 1.5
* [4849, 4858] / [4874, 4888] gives 0.6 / 0.4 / -0.2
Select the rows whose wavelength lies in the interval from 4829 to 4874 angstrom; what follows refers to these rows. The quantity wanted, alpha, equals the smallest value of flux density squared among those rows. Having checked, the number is 263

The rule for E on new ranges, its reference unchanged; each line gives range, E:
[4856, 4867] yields 0.6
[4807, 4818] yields 0.0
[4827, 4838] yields -0.4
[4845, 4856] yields -0.5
